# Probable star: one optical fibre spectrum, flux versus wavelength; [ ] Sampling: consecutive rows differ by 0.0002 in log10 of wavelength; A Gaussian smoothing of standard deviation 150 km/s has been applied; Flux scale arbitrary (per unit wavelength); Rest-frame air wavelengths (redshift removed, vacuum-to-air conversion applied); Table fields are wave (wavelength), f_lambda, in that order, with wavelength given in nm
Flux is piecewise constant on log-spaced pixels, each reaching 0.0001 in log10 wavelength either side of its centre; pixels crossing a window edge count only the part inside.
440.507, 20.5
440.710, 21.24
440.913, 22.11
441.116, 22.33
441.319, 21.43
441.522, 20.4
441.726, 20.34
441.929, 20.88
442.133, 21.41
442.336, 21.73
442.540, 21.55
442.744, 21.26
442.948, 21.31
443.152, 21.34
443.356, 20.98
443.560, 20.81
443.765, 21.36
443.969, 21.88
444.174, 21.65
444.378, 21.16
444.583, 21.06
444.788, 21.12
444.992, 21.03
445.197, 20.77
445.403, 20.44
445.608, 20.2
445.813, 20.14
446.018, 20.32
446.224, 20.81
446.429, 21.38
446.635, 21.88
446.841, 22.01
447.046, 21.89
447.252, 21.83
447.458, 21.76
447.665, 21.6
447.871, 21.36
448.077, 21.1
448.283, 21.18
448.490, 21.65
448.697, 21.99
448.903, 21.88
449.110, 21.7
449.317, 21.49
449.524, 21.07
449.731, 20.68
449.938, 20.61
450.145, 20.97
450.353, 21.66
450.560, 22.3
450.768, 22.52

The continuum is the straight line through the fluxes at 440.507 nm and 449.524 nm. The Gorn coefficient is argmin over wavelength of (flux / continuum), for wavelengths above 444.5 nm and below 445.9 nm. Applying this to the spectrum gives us 445.813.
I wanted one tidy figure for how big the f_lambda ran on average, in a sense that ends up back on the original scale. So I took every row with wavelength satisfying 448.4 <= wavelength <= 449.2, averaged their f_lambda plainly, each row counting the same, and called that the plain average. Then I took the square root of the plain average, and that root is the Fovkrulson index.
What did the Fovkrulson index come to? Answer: 4.67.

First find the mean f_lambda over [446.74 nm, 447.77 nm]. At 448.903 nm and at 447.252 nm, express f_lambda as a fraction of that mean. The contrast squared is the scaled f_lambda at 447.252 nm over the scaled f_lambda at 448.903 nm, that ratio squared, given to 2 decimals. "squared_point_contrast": 1.00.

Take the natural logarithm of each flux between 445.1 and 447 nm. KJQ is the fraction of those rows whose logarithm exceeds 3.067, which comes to 0.22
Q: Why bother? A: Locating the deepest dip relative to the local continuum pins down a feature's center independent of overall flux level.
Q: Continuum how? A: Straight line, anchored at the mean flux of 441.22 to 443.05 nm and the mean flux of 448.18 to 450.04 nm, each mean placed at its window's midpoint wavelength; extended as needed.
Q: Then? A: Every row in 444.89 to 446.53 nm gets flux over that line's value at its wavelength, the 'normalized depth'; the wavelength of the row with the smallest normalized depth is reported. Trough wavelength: 445.813 nm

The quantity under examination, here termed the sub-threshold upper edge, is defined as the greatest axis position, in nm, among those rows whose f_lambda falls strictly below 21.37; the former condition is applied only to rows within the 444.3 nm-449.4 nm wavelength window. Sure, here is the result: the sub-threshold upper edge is 448.283 nm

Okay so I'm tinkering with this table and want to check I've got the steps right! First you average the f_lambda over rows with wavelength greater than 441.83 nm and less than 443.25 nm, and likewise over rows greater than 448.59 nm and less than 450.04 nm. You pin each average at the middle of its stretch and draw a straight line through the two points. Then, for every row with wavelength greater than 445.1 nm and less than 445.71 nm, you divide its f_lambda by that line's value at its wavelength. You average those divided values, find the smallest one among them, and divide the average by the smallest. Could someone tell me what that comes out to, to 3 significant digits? 1.01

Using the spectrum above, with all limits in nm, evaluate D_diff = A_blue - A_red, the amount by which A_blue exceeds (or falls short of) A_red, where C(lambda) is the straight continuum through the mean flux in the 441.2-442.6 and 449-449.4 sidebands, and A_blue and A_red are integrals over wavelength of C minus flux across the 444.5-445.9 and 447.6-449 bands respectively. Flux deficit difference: 0.9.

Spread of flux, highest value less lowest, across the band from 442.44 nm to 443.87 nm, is 0.74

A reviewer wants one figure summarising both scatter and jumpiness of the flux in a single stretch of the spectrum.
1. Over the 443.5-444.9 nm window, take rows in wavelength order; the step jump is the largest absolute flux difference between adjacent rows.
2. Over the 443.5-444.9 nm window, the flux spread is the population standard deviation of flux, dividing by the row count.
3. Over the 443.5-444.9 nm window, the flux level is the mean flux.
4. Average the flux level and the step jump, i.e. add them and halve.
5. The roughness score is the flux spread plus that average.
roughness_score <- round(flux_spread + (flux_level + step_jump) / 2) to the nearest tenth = 11.3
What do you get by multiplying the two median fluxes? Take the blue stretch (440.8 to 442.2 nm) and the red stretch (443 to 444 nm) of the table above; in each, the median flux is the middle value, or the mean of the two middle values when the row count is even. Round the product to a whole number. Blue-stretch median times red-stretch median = 457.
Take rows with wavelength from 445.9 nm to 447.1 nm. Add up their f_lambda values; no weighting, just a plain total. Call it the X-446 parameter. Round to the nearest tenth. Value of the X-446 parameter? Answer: 128.3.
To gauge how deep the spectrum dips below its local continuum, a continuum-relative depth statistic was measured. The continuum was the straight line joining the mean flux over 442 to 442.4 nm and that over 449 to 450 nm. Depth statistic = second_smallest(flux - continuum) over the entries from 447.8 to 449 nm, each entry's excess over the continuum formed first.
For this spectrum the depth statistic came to 0.0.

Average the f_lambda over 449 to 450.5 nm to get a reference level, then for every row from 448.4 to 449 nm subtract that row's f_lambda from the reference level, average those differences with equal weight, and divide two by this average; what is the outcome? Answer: -3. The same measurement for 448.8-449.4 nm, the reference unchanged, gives -4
